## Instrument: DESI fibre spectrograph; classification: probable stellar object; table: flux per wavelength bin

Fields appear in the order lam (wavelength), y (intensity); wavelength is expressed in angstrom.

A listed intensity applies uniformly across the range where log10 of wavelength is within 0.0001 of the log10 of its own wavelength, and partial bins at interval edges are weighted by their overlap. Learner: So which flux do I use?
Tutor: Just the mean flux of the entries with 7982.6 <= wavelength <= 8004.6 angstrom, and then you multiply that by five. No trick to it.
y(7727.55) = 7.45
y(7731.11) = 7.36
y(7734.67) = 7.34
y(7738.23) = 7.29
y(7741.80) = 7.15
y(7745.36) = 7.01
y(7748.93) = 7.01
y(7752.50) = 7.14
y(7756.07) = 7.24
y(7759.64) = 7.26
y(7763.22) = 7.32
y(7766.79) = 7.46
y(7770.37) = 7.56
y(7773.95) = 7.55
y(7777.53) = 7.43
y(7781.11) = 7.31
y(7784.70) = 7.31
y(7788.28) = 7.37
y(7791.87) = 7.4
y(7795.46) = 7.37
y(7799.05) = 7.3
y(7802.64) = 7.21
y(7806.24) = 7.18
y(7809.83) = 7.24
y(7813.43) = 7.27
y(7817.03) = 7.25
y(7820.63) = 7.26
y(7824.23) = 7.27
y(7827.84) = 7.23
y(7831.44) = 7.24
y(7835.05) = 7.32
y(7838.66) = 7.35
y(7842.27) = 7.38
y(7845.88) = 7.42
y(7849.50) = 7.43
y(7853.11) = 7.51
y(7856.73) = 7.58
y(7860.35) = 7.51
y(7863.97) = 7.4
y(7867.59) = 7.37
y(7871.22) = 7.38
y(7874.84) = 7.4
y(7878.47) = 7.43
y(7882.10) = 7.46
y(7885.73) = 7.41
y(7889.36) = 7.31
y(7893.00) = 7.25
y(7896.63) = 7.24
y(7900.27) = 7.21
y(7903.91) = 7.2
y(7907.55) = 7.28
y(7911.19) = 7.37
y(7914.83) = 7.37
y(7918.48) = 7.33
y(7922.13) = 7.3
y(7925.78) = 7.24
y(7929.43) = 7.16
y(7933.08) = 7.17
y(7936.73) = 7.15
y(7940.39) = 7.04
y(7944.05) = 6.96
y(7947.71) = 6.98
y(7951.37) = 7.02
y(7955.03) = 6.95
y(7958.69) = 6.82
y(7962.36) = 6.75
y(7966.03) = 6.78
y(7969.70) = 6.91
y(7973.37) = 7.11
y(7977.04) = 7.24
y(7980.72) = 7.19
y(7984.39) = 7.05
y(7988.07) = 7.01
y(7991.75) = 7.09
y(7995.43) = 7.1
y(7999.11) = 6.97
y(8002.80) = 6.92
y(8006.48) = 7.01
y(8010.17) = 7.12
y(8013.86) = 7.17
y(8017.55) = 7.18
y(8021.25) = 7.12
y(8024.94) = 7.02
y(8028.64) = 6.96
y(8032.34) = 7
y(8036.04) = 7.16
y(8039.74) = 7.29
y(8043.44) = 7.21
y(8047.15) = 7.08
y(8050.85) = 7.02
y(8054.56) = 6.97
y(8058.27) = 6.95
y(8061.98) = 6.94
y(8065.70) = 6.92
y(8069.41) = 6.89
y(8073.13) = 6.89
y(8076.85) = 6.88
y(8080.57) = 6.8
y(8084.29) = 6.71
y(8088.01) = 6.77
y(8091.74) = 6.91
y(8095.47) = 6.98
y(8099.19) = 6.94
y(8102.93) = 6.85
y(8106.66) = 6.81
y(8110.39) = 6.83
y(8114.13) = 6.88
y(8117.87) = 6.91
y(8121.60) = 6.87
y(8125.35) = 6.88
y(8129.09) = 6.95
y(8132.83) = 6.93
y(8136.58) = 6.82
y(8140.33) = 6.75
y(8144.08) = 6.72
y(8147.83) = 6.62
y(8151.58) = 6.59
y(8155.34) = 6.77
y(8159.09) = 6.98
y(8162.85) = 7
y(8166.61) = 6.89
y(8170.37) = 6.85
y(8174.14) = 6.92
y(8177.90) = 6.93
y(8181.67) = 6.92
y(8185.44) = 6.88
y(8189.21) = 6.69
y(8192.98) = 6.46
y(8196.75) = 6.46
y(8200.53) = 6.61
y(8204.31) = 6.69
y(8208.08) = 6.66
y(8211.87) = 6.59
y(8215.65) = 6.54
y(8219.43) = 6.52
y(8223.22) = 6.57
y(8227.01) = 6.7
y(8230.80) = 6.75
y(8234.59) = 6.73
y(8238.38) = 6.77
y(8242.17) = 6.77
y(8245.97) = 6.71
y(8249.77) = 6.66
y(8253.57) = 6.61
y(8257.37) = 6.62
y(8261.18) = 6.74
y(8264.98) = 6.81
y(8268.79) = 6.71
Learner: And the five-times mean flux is 35.1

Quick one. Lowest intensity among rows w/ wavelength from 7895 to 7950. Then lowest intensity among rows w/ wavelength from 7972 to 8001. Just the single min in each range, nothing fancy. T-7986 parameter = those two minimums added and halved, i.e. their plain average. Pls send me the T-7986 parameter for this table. 6.965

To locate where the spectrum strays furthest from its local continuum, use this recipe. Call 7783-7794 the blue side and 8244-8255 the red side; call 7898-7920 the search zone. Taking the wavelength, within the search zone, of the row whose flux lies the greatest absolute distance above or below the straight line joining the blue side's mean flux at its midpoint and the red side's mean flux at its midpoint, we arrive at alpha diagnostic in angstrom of 7914.83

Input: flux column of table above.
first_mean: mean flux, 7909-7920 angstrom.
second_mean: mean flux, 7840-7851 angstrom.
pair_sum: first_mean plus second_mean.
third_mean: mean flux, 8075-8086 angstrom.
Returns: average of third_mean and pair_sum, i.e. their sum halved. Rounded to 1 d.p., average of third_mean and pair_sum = 10.8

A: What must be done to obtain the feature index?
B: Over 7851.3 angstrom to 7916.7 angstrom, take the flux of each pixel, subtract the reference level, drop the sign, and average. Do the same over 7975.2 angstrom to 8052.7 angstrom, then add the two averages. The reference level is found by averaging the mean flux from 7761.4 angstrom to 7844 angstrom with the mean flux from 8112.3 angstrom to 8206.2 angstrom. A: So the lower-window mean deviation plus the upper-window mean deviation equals 0.393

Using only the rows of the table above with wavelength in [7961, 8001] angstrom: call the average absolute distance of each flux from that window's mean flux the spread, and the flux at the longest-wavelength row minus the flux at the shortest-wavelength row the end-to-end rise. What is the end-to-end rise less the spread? 0.10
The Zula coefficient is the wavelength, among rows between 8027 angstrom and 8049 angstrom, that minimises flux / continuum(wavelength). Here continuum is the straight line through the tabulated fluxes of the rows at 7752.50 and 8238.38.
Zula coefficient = 8028.64 angstrom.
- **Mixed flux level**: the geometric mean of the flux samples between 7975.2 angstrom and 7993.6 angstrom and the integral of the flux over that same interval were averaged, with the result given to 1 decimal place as 69.0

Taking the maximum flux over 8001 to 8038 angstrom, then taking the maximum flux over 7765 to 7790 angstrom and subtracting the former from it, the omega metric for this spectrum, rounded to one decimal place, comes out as 0.4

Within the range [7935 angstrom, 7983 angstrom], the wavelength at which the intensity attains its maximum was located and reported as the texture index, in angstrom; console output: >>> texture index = 7977.04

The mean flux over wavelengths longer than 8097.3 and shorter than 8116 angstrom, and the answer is 6.86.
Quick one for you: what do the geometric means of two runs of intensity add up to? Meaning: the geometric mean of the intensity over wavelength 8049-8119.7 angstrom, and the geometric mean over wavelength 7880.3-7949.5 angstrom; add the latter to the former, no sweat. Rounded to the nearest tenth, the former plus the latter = 14.1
